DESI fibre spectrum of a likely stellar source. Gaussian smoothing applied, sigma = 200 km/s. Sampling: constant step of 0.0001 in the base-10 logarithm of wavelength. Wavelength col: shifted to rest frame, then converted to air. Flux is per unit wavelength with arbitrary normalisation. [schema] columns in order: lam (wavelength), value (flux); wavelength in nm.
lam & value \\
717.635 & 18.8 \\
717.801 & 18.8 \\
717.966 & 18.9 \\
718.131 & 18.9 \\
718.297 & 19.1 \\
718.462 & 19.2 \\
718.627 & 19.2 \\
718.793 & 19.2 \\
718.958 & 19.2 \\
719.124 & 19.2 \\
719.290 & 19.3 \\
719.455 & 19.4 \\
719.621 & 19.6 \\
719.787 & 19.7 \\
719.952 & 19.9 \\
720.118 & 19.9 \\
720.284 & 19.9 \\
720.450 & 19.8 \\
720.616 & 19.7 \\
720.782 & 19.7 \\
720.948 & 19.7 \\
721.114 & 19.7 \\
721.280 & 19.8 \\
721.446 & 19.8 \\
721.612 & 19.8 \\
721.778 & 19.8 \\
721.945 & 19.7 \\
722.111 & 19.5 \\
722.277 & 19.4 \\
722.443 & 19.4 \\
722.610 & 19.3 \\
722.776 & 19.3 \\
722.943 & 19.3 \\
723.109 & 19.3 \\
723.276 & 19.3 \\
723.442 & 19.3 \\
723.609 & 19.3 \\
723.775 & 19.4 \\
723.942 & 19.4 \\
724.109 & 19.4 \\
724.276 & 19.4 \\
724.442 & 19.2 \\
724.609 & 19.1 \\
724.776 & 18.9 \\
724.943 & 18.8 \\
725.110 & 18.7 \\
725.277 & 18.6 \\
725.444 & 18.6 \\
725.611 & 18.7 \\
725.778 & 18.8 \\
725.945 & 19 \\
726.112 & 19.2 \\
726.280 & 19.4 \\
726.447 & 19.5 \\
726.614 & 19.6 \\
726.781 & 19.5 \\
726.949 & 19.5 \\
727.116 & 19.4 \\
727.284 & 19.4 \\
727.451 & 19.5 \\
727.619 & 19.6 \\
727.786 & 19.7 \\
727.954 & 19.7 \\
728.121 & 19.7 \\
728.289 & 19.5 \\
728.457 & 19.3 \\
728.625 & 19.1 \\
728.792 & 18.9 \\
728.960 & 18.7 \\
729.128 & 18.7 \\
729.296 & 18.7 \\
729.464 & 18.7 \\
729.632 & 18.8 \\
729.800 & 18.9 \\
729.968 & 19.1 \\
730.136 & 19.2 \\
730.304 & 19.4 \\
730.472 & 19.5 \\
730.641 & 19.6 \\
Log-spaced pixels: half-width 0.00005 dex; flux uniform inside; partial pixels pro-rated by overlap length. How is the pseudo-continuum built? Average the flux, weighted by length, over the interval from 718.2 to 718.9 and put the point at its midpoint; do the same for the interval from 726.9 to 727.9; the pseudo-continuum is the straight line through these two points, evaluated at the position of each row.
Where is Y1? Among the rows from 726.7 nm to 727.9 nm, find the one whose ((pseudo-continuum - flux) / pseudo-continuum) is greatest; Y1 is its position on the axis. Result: 727.284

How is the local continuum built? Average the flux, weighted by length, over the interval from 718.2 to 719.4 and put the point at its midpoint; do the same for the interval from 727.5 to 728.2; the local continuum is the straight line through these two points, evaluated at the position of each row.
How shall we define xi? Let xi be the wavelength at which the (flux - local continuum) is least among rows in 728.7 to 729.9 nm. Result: 729.464 nm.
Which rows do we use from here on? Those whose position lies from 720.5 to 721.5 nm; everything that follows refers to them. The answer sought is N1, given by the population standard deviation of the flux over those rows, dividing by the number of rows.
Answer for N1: 0.05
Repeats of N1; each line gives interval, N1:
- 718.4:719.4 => 0.04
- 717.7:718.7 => 0.16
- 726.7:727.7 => 0.07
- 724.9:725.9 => 0.08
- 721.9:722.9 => 0.14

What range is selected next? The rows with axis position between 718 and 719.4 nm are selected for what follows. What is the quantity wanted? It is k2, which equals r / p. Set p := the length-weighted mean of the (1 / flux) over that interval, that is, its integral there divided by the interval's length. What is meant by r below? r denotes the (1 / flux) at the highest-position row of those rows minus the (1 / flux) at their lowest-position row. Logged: -0.021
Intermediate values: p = 0.0522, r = -0.0011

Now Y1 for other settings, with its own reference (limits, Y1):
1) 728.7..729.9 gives 729.464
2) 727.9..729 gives 728.960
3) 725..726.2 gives 725.444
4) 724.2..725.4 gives 725.277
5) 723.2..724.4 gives 723.609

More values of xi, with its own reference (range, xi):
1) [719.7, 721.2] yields 721.114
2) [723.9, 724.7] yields 724.609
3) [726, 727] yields 726.112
